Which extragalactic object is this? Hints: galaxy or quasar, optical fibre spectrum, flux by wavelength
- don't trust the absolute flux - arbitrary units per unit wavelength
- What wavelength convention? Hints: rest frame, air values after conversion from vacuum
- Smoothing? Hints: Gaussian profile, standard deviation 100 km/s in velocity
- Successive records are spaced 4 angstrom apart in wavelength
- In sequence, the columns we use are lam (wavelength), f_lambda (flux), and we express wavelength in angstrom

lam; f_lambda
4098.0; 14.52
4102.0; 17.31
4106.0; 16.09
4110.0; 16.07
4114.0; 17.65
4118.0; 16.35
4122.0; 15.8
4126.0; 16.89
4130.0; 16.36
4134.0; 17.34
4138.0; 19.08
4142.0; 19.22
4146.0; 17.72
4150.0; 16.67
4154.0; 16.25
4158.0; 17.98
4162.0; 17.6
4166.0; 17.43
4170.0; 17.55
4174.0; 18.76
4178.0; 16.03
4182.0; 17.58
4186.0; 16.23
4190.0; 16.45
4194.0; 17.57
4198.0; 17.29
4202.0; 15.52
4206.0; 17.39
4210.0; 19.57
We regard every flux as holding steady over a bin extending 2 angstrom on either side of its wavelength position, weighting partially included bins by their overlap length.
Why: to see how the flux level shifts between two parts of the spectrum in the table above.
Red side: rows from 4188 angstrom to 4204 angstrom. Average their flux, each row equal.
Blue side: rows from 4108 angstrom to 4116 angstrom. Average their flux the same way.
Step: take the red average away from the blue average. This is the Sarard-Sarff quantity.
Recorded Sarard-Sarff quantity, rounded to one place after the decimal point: 0.2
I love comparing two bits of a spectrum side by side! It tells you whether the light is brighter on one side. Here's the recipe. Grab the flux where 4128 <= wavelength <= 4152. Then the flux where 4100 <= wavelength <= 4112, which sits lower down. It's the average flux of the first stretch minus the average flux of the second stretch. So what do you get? 1.2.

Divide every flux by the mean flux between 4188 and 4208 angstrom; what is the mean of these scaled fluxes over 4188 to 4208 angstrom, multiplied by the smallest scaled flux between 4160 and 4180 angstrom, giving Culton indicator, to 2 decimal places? 0.95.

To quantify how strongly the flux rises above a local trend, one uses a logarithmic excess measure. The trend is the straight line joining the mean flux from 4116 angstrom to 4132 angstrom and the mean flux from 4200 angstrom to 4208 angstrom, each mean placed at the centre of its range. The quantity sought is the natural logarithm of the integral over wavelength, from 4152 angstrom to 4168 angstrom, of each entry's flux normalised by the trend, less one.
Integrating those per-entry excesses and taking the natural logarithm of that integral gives -0.11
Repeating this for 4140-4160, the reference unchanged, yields 0.37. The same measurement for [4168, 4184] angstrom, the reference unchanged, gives 0.03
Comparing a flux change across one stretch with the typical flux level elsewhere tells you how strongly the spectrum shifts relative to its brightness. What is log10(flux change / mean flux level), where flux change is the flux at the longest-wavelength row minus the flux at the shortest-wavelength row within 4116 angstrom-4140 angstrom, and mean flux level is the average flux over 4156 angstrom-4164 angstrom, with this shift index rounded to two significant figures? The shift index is -0.81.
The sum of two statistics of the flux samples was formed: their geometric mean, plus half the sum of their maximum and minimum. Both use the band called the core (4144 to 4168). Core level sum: 34.4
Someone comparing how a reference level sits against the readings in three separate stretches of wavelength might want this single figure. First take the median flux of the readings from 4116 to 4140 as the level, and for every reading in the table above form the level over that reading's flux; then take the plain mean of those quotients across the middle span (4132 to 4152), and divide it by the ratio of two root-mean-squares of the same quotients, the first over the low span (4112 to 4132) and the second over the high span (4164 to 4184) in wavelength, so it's 0.88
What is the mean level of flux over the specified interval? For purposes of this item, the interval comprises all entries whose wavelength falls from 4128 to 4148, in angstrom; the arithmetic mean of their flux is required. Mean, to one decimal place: 17.9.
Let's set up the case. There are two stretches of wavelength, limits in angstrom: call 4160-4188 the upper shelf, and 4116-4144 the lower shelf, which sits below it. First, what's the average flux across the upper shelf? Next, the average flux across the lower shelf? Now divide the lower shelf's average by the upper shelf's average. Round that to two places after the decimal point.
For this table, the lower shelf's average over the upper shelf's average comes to 1.00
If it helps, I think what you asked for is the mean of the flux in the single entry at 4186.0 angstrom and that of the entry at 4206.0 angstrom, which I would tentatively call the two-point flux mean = 16.8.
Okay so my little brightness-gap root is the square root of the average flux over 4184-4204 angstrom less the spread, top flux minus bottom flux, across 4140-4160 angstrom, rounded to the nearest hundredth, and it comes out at 3.69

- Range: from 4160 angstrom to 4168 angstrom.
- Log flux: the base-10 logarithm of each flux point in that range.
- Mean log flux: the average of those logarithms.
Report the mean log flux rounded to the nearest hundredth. 1.24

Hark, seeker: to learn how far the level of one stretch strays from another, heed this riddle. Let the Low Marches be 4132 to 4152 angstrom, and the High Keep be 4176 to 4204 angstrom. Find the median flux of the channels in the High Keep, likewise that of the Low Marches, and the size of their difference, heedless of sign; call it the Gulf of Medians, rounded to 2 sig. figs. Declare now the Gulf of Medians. 1.3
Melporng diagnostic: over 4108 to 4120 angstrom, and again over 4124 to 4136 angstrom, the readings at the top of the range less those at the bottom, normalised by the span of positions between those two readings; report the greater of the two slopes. 0.06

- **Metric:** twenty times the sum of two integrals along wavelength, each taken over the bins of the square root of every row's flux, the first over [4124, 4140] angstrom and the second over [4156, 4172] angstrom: 2679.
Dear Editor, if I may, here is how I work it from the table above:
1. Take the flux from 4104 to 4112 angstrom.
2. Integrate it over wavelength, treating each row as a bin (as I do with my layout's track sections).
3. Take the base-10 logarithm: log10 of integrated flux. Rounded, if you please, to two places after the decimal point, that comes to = 2.11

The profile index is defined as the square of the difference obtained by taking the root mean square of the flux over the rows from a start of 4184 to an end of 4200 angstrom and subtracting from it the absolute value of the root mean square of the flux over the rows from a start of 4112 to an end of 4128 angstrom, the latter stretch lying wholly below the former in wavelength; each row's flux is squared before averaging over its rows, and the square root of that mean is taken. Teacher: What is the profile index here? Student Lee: 0.0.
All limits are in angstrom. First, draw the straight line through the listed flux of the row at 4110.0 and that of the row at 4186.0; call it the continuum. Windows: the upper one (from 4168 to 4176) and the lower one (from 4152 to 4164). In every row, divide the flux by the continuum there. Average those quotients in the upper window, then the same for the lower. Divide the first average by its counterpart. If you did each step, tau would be 1.05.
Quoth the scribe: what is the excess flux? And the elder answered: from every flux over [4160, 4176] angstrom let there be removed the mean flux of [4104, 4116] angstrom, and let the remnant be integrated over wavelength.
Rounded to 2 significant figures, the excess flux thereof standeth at 20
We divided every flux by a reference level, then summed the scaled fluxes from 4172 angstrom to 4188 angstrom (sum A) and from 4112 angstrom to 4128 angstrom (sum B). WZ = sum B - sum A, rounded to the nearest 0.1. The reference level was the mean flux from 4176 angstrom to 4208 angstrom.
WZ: -0.1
